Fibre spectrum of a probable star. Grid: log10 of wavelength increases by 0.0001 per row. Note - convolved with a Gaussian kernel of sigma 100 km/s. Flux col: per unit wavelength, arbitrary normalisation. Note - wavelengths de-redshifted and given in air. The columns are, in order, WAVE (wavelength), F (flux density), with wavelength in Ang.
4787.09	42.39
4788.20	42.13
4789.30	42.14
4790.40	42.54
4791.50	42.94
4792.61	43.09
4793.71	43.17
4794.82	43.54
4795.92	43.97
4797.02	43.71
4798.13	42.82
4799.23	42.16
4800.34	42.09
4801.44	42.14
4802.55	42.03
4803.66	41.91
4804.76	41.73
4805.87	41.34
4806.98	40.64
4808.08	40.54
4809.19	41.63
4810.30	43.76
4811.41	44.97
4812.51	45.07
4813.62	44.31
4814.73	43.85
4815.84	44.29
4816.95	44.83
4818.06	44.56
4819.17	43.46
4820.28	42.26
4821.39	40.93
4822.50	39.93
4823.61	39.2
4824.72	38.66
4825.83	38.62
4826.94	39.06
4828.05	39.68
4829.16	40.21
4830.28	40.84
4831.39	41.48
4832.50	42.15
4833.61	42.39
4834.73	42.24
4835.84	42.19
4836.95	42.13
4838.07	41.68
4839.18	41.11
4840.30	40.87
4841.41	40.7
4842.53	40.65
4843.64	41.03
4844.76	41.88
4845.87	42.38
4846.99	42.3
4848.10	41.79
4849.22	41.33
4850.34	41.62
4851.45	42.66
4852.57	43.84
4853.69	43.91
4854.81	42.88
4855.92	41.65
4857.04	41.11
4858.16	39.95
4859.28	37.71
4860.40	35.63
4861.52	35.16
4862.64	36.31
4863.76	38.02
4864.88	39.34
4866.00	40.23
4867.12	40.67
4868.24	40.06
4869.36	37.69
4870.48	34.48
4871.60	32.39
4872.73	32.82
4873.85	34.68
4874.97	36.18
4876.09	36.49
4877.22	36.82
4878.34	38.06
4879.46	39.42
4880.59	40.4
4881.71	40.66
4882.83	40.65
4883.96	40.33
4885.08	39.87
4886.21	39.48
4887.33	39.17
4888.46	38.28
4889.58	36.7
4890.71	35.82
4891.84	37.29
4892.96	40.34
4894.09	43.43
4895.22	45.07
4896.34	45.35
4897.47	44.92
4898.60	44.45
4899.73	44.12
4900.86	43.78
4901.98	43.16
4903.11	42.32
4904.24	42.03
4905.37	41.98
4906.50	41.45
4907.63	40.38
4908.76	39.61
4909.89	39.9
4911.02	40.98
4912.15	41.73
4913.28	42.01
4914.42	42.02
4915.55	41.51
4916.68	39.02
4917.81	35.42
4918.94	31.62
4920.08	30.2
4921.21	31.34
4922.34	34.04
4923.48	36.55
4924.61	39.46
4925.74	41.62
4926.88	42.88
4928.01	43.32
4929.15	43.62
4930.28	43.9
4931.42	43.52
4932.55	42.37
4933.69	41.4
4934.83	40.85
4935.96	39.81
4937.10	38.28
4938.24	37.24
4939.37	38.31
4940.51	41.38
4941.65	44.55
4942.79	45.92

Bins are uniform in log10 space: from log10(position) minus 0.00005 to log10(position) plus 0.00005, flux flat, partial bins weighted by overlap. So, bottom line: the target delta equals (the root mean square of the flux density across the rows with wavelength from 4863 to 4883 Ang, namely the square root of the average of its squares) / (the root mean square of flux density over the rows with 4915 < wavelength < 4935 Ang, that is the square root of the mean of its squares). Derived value 0.96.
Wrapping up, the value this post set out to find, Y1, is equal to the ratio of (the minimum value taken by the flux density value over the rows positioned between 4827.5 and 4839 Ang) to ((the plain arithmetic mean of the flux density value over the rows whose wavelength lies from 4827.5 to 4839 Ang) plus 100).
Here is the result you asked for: 0.280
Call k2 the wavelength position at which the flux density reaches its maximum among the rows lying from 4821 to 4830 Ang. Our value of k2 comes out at 4821.39 Ang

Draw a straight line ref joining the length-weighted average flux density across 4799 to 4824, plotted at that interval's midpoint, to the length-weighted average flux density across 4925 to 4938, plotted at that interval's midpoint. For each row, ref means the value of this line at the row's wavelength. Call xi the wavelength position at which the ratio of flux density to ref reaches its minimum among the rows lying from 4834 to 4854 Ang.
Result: 4842.53 Ang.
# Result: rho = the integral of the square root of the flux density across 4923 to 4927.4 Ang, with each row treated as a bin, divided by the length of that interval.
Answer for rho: 6.34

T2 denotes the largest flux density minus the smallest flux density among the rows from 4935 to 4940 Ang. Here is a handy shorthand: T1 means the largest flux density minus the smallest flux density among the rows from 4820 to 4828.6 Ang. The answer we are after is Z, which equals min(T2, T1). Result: 2.6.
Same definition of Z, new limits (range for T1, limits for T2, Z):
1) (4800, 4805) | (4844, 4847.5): 0.4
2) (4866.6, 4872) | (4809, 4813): 3.4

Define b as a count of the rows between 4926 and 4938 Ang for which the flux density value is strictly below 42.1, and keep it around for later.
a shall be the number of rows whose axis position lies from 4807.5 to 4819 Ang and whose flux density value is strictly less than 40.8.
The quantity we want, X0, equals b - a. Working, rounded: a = 1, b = 4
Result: 3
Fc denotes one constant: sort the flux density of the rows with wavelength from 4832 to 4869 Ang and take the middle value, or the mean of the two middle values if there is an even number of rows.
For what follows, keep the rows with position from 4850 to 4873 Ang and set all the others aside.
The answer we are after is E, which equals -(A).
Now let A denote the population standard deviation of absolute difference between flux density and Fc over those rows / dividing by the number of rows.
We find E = -2.6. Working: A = 2.6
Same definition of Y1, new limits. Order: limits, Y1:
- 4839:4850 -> 0.287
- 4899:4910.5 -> 0.279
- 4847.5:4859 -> 0.281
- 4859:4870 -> 0.255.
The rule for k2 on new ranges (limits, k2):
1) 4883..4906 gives 4896.34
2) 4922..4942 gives 4941.65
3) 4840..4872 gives 4853.69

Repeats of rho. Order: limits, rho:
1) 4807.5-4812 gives 6.55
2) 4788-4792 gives 6.53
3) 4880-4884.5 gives 6.36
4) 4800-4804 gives 6.48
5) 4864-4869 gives 6.32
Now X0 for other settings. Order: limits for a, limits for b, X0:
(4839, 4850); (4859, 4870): 8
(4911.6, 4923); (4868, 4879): 4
